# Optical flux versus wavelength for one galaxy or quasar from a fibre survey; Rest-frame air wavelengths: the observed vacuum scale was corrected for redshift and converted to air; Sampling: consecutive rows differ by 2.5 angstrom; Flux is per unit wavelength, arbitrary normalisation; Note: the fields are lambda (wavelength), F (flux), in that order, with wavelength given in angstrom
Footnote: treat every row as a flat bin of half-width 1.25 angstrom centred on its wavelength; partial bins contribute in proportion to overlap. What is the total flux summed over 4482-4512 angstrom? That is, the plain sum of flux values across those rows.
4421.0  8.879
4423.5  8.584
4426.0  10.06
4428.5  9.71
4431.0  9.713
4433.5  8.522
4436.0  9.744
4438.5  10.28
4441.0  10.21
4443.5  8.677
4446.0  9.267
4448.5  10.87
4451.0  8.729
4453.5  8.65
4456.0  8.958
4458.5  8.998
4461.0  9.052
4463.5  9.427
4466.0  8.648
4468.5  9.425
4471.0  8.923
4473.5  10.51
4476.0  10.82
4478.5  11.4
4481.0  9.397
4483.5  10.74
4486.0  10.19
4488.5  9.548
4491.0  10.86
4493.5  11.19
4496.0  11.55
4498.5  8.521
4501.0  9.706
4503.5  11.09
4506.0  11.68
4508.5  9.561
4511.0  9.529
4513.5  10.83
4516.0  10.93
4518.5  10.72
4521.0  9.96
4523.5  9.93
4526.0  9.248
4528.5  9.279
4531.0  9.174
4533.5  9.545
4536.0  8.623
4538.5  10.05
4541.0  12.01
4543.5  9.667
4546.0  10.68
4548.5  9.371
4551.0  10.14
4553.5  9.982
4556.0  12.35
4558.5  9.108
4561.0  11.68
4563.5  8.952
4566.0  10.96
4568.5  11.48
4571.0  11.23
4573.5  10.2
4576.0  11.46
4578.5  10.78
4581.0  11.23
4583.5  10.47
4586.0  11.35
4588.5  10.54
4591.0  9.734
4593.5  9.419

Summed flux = 124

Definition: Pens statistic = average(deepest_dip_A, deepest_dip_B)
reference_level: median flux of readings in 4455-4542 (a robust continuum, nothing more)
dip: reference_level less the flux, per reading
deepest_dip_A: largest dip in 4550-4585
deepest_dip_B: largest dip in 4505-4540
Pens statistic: 0.92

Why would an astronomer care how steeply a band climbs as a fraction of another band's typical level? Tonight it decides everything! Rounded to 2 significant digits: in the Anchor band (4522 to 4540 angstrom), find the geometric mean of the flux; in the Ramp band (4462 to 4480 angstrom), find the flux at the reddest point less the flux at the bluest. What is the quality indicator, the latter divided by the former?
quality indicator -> 0.21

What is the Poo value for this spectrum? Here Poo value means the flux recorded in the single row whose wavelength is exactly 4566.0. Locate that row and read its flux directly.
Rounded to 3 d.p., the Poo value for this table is 10.960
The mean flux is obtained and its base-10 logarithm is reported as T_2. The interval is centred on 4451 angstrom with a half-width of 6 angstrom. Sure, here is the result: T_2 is 0.97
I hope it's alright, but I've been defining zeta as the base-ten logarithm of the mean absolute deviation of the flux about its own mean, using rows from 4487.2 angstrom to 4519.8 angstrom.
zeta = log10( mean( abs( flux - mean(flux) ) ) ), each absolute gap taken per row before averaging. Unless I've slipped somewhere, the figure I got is -0.09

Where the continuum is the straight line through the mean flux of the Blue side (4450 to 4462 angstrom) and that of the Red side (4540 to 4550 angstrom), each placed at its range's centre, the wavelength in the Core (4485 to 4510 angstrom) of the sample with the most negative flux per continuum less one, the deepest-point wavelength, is 4498.5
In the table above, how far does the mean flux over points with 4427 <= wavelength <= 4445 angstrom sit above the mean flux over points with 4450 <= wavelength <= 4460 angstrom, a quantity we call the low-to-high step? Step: 0.7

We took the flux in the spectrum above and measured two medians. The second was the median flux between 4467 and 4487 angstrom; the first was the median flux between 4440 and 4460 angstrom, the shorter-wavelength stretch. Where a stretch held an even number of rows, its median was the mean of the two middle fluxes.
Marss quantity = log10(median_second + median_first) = 1.29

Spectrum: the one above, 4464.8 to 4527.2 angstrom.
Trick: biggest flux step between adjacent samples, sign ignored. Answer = 3.0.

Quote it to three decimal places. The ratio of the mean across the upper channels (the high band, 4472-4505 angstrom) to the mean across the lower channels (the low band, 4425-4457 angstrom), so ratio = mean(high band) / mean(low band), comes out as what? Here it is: 1.098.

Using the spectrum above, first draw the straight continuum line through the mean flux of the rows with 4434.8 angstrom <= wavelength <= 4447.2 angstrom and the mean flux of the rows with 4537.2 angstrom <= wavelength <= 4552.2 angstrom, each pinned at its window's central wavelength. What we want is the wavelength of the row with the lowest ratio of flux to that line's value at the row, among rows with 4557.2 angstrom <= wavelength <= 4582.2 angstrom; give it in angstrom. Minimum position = 4563.5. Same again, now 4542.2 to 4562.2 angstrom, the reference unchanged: 4558.5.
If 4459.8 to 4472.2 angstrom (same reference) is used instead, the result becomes 4466.0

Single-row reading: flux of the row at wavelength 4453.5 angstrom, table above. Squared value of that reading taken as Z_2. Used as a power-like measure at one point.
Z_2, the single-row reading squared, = 75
